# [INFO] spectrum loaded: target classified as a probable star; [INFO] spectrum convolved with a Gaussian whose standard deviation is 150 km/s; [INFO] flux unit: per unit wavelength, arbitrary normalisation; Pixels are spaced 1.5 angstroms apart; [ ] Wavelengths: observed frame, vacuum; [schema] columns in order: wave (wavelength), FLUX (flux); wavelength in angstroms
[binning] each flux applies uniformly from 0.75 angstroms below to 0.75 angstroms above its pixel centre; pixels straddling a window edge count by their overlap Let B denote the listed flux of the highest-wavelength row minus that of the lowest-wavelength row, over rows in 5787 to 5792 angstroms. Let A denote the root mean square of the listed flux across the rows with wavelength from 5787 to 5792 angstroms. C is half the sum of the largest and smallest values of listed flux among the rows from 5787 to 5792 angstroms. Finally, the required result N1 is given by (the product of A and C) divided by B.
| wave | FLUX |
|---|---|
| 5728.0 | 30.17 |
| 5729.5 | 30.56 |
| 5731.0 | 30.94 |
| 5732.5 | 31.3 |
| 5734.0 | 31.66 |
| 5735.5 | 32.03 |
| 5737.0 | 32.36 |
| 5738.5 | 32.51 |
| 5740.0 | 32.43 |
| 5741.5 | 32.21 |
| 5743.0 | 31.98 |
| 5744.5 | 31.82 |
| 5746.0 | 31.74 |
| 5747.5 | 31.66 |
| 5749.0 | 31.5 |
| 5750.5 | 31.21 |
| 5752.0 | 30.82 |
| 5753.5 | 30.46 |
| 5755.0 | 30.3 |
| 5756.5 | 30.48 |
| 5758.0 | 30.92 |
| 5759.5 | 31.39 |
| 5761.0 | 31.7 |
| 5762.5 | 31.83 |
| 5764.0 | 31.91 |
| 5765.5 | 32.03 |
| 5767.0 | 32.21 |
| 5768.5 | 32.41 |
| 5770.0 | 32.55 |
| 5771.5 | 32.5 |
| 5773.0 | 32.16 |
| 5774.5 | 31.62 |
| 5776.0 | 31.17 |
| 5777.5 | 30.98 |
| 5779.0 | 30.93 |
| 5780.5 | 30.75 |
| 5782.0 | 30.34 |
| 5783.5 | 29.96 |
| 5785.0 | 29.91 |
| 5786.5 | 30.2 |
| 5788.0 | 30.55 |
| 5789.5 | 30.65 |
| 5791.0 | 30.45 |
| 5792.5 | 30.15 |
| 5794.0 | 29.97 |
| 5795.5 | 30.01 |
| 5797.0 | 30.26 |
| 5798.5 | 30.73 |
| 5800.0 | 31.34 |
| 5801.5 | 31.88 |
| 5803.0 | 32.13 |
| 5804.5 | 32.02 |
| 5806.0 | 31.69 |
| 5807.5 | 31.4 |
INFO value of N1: -9333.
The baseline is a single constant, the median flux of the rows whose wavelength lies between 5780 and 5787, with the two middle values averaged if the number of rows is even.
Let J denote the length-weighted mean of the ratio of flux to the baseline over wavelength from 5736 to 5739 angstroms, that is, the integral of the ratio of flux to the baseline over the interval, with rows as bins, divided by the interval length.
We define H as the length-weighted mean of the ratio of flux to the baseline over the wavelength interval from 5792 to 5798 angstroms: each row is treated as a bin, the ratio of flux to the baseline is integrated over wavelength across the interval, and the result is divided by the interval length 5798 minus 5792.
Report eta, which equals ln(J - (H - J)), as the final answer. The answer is 0.138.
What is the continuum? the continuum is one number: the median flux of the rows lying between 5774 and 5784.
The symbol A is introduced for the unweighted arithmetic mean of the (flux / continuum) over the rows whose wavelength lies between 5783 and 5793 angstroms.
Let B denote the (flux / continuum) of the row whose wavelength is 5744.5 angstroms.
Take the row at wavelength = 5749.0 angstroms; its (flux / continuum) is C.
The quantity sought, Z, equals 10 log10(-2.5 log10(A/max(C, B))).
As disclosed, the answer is -12.7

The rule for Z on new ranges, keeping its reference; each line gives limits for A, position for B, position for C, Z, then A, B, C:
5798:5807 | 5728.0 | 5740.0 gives -15.7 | 1.023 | 0.98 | 1.05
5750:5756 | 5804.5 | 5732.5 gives -13.4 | 0.992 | 1.04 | 1.01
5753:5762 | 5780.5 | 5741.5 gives -13.4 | 0.998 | 0.99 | 1.04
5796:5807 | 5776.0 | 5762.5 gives -18.7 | 1.016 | 1.01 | 1.03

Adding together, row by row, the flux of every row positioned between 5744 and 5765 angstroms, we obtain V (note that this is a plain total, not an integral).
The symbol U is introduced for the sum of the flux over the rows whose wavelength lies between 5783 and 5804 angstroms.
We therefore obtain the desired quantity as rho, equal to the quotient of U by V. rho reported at 0.98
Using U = 428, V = 438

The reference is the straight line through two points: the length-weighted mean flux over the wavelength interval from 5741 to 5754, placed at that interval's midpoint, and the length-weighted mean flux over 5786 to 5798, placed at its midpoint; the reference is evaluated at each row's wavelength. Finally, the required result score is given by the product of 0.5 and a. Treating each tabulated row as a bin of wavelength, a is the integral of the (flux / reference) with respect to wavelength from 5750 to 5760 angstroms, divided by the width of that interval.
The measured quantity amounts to 0.492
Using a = 0.98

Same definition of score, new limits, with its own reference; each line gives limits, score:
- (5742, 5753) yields 0.500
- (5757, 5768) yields 0.510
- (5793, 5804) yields 0.513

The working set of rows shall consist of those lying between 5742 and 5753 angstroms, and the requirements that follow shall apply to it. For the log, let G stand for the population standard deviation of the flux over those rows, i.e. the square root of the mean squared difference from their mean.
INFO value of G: 0.37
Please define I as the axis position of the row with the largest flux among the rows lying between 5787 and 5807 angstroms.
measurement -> 5803.0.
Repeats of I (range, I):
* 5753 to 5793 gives 5770.0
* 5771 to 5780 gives 5771.5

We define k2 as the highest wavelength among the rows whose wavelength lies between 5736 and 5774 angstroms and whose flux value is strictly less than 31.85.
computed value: 5762.5 angstroms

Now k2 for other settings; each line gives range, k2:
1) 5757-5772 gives 5762.5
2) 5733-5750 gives 5749.0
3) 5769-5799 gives 5798.5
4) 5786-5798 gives 5797.0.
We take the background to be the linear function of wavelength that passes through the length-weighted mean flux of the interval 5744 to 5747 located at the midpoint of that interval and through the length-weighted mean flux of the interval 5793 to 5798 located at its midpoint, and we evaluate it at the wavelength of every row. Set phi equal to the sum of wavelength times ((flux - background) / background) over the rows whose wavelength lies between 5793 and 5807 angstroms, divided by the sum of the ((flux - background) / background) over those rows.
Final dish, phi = 5803.0 angstroms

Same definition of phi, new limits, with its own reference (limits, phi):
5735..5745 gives 5739.7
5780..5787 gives 5784.6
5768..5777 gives 5771.5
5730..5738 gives 5731.5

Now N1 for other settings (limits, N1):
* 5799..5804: 1277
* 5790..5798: -4797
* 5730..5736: 909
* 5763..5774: 4158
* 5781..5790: 2957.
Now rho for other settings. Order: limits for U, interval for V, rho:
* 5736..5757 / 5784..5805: 1.03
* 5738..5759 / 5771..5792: 1.02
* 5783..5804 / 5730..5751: 0.96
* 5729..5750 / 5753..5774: 1.00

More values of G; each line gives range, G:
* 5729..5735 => 0.41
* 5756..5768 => 0.55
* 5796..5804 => 0.70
